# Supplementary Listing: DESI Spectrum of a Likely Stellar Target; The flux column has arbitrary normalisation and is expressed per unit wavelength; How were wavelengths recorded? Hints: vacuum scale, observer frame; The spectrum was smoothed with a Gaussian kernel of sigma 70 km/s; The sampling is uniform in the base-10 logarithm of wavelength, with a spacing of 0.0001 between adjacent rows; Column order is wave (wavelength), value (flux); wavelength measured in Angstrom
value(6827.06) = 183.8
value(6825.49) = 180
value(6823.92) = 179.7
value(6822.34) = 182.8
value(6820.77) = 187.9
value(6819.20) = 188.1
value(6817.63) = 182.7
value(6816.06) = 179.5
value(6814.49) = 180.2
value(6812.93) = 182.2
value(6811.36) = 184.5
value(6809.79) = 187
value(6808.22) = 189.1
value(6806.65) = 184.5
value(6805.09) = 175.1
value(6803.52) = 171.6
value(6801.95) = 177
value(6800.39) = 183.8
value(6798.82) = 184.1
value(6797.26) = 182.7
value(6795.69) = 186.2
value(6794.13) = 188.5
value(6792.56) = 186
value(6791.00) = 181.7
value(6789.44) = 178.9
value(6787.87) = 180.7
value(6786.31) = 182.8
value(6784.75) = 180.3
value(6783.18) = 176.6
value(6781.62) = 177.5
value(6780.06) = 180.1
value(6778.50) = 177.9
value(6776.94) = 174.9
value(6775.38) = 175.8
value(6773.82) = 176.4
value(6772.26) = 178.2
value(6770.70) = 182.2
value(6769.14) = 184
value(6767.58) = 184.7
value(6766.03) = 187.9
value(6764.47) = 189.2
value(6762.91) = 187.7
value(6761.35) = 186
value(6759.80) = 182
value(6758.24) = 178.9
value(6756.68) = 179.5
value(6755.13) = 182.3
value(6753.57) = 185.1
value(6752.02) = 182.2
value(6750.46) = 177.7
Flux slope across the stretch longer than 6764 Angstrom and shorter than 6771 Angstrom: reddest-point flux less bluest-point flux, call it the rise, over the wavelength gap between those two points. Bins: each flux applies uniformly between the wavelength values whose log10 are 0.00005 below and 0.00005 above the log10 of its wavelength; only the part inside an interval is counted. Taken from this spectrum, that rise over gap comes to -1.1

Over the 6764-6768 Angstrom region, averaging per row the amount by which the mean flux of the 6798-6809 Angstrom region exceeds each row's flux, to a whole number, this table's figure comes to -7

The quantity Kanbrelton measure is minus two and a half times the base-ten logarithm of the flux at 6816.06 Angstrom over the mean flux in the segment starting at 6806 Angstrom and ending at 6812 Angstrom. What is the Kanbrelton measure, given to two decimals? 0.04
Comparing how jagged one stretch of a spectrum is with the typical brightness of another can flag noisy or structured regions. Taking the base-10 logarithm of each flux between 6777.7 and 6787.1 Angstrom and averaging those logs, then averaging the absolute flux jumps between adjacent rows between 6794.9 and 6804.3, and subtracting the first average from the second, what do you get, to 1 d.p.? 1.2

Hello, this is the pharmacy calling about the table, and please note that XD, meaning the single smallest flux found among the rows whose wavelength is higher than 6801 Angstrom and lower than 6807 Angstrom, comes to 171.6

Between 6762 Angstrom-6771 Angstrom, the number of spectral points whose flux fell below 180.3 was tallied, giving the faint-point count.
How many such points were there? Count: 0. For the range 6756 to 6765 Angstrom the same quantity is 2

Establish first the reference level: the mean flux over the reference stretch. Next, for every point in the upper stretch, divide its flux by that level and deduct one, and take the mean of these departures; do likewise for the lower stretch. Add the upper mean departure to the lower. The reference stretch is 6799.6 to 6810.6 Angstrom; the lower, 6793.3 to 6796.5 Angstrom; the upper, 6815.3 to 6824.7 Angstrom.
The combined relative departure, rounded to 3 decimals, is 0.047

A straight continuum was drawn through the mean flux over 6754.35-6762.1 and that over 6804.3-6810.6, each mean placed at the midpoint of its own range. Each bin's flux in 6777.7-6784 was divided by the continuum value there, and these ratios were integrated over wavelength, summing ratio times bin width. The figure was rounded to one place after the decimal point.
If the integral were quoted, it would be 6.1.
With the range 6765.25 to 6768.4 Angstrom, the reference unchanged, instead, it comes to 3.2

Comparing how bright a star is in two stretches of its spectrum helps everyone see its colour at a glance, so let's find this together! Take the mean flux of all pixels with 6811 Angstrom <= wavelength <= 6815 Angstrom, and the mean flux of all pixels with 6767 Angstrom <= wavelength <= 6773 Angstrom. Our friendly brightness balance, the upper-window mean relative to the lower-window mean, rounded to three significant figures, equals 1.00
